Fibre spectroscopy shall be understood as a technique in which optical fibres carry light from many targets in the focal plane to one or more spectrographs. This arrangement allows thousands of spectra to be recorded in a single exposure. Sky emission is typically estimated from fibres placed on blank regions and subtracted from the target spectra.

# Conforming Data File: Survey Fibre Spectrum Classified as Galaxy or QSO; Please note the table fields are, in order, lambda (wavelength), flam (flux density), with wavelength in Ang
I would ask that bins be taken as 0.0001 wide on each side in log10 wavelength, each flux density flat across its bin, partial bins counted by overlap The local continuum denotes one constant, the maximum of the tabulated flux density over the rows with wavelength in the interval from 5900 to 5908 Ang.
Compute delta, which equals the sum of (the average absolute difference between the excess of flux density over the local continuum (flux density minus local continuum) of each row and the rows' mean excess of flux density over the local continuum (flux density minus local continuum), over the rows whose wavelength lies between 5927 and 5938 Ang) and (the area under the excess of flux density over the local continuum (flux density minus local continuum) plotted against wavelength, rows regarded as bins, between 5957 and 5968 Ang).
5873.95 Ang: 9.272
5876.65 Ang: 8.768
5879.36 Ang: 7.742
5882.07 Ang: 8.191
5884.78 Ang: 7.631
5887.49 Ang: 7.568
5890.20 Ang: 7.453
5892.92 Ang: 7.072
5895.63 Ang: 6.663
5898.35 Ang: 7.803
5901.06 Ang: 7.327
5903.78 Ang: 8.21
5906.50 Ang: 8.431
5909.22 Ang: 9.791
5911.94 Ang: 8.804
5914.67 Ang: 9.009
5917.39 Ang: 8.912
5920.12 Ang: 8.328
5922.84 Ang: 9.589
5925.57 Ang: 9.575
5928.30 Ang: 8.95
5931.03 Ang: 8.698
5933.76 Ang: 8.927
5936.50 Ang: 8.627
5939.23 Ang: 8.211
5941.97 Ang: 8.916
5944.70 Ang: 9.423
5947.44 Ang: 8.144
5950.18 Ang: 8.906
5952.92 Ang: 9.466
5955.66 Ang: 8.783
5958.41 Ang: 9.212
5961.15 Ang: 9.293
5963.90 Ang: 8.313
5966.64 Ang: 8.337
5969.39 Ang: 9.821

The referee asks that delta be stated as 4.1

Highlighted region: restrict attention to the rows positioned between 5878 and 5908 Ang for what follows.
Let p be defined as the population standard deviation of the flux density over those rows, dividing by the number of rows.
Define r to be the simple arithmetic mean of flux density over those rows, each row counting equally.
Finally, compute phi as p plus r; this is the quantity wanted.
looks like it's 8.141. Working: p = 0.50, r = 7.64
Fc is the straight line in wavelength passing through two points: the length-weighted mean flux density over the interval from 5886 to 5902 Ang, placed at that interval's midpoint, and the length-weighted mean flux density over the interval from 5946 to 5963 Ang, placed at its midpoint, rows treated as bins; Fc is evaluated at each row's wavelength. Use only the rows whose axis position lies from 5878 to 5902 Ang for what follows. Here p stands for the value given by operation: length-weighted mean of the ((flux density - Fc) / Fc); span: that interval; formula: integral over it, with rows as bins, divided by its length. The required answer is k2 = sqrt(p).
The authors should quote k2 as 0.20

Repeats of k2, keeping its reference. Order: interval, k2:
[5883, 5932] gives 0.29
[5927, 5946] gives 0.21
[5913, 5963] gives 0.23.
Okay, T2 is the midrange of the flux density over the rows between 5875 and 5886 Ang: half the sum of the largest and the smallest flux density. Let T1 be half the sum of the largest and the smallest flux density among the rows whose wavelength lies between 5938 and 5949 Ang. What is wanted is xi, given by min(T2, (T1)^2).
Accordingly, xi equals 8.2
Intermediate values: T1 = 8.78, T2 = 8.2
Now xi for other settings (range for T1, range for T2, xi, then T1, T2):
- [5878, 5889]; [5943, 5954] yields 8.8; 7.88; 8.8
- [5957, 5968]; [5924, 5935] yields 9.1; 8.80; 9.1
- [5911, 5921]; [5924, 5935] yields 9.1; 8.67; 9.1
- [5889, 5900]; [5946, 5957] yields 8.8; 7.23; 8.8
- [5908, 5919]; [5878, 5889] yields 7.9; 9.30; 7.9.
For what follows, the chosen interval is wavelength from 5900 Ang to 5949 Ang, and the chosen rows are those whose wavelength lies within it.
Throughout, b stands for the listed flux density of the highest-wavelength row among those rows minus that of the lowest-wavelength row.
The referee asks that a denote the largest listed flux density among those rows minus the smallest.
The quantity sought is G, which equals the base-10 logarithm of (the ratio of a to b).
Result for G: 0.48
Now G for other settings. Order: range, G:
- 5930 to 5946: 0.22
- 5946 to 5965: 0.89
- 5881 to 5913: 0.71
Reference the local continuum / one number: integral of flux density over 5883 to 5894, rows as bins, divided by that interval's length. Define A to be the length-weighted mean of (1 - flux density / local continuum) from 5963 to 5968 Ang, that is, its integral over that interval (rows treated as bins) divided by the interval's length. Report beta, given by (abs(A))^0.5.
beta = 0.340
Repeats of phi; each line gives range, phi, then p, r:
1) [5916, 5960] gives 9.359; 0.44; 8.92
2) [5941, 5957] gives 9.381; 0.44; 8.94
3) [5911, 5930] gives 9.433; 0.41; 9.02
